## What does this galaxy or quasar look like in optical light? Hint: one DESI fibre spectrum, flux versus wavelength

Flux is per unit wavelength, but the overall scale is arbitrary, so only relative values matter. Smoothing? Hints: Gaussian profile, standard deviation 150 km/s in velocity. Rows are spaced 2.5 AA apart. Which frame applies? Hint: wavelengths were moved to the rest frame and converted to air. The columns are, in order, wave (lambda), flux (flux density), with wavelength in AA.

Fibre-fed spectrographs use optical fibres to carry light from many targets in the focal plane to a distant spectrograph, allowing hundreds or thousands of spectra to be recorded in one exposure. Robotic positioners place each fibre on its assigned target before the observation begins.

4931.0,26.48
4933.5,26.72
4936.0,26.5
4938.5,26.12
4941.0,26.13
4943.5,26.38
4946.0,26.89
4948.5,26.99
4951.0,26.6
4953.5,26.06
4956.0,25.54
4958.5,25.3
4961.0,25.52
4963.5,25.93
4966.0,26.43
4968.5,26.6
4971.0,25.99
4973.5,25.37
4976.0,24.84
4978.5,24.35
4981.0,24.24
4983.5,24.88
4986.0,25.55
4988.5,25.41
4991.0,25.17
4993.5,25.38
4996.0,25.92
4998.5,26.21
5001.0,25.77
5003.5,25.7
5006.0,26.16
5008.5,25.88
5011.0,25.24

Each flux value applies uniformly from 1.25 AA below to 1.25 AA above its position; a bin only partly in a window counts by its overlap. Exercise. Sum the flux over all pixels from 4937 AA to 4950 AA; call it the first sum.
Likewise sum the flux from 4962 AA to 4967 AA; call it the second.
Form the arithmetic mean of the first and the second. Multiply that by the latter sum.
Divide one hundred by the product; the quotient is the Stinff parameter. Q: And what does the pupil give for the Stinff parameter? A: 0.021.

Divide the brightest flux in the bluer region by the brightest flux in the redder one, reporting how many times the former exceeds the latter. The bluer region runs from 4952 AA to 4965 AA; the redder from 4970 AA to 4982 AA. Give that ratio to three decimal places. 1.003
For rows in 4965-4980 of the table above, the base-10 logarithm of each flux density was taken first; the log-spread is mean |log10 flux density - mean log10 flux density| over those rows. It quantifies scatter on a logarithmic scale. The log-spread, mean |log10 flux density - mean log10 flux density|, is 0.013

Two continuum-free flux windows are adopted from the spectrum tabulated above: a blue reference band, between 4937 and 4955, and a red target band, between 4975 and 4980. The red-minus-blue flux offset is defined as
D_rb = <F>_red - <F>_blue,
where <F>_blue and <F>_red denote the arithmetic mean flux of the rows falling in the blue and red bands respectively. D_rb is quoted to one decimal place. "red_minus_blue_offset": -1.9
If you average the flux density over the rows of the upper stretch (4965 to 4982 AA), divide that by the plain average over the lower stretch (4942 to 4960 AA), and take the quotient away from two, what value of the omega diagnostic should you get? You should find 1.032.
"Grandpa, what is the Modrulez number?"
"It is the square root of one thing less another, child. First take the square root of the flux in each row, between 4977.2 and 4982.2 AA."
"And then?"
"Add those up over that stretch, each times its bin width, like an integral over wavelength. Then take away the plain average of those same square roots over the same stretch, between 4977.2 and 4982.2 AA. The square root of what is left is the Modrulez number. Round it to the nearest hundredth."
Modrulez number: 4.44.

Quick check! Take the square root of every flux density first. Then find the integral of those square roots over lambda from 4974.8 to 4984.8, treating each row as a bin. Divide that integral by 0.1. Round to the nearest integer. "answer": 496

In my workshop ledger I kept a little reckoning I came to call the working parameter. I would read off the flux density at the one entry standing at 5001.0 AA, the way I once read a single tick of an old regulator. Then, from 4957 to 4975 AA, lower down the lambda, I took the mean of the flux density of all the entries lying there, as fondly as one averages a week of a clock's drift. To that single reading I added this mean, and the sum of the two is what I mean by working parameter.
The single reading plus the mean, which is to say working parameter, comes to 51.6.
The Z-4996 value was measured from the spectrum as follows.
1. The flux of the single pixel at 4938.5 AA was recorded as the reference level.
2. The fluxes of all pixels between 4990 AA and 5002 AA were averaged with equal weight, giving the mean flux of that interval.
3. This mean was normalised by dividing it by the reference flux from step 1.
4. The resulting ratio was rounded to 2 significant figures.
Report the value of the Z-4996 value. 0.98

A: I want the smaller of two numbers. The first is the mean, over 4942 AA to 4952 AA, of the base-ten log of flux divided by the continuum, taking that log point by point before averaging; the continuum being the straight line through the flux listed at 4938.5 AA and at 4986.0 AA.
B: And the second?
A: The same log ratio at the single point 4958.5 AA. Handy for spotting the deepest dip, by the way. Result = -0.010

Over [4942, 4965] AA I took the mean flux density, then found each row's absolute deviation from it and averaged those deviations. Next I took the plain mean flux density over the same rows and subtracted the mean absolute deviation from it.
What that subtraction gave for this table 25.6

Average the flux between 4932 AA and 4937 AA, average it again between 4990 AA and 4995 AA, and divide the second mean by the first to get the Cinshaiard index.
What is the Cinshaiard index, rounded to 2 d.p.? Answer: 0.95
